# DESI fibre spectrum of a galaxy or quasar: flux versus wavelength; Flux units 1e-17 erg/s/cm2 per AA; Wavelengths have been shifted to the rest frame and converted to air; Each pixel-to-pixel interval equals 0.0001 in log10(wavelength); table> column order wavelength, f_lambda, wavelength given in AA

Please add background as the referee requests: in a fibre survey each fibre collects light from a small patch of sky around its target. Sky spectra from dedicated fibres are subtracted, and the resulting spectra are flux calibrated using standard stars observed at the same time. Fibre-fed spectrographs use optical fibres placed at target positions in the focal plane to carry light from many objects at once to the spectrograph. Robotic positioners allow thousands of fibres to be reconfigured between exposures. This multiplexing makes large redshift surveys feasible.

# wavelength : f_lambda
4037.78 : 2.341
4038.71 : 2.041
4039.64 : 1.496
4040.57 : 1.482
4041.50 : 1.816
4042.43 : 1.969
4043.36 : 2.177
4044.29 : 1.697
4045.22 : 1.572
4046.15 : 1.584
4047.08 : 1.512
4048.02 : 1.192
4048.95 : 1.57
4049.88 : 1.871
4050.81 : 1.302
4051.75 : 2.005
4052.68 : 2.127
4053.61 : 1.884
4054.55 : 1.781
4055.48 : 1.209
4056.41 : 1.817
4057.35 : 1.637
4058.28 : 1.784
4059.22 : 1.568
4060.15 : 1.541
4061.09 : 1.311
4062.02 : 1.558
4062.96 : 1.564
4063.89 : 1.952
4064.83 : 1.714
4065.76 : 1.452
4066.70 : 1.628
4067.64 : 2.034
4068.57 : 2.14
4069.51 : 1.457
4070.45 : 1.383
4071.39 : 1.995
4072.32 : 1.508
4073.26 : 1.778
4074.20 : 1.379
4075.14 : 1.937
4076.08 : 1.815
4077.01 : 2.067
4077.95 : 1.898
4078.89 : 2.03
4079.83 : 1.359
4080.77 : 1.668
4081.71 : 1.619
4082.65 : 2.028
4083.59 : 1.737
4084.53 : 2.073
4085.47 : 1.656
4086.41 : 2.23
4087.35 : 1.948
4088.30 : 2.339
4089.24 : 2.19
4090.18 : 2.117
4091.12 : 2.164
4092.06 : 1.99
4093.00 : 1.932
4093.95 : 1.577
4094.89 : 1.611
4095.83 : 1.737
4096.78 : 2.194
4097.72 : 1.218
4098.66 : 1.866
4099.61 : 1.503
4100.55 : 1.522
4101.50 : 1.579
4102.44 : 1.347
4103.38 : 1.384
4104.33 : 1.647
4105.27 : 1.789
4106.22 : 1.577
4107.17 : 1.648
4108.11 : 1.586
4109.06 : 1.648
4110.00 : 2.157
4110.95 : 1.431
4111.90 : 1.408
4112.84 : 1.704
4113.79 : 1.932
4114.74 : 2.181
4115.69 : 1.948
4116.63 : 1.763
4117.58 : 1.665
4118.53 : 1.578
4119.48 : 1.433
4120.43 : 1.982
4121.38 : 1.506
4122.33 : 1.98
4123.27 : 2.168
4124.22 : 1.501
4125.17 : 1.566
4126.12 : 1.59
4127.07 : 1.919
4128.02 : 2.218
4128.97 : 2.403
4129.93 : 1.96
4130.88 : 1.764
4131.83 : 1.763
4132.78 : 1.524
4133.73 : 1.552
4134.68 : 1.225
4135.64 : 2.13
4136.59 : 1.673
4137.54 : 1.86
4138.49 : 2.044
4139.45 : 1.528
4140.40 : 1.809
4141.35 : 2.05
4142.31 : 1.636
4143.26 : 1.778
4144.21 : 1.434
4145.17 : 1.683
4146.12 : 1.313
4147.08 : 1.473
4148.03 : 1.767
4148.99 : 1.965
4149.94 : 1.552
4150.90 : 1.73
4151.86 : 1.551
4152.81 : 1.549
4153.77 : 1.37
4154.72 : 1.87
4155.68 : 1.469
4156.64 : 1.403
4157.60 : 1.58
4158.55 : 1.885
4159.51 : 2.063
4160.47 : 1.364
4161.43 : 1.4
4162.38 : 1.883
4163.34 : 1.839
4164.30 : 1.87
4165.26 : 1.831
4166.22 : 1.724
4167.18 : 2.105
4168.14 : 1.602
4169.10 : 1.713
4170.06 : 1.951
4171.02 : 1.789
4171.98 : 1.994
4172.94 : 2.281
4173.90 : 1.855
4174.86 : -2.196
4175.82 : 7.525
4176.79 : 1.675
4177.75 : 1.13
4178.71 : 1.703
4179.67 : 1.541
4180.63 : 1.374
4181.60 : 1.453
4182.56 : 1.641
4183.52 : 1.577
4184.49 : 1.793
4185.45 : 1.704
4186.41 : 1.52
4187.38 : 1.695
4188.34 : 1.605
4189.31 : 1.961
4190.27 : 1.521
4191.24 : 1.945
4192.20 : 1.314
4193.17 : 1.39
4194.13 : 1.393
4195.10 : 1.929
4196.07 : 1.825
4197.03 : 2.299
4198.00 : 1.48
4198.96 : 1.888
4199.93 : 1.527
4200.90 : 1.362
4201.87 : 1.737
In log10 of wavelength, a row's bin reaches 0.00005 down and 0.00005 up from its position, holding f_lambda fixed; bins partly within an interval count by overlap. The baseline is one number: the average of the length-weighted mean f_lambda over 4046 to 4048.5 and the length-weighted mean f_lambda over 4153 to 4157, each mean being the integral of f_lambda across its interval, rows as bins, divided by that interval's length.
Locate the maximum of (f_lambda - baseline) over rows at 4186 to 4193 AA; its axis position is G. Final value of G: 4189.31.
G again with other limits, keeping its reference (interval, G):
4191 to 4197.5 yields 4197.03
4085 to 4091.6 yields 4088.30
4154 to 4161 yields 4159.51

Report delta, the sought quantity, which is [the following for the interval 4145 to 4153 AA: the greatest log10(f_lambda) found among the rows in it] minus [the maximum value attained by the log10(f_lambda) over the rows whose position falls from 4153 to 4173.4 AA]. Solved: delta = -0.065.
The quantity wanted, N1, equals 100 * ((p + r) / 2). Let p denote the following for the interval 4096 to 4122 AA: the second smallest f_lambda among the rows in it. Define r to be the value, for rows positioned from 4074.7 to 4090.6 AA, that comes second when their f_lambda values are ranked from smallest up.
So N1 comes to 148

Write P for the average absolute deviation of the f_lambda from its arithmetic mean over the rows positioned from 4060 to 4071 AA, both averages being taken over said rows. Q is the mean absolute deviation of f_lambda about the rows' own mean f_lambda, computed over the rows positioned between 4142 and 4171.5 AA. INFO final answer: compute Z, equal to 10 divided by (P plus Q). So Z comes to 25.4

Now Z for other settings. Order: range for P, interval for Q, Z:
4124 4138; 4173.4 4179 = 4.8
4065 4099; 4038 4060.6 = 21.3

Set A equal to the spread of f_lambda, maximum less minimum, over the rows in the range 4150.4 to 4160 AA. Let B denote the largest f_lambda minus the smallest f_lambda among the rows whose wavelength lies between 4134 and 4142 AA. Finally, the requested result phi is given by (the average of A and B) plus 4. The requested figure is 4.80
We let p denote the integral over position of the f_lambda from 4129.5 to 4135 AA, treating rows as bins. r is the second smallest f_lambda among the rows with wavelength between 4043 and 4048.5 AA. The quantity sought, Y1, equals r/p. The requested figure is 0.167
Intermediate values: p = 9.0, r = 1.512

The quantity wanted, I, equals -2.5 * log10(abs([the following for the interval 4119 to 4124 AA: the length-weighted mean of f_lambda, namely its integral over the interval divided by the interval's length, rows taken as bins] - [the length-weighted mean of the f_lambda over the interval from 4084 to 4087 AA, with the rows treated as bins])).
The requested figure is 1.85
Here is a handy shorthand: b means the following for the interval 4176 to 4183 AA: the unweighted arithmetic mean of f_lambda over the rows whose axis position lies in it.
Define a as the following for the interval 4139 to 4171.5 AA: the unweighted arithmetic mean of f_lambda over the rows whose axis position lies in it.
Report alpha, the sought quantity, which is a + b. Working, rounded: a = 1.69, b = 1.50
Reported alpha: 3.19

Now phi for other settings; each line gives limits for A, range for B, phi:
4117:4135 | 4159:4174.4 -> 5.05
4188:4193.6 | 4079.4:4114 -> 4.88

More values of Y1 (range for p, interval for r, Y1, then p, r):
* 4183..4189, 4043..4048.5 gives 0.152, 9.9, 1.512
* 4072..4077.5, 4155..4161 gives 0.145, 9.6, 1.403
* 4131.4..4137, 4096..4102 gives 0.163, 9.2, 1.503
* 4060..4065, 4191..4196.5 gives 0.173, 8.0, 1.39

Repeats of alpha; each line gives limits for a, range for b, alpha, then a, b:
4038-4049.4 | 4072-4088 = 3.48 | 1.68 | 1.81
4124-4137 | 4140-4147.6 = 3.42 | 1.77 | 1.65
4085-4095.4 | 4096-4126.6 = 3.67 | 1.98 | 1.69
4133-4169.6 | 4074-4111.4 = 3.47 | 1.69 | 1.78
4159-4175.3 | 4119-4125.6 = 3.33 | 1.59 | 1.73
